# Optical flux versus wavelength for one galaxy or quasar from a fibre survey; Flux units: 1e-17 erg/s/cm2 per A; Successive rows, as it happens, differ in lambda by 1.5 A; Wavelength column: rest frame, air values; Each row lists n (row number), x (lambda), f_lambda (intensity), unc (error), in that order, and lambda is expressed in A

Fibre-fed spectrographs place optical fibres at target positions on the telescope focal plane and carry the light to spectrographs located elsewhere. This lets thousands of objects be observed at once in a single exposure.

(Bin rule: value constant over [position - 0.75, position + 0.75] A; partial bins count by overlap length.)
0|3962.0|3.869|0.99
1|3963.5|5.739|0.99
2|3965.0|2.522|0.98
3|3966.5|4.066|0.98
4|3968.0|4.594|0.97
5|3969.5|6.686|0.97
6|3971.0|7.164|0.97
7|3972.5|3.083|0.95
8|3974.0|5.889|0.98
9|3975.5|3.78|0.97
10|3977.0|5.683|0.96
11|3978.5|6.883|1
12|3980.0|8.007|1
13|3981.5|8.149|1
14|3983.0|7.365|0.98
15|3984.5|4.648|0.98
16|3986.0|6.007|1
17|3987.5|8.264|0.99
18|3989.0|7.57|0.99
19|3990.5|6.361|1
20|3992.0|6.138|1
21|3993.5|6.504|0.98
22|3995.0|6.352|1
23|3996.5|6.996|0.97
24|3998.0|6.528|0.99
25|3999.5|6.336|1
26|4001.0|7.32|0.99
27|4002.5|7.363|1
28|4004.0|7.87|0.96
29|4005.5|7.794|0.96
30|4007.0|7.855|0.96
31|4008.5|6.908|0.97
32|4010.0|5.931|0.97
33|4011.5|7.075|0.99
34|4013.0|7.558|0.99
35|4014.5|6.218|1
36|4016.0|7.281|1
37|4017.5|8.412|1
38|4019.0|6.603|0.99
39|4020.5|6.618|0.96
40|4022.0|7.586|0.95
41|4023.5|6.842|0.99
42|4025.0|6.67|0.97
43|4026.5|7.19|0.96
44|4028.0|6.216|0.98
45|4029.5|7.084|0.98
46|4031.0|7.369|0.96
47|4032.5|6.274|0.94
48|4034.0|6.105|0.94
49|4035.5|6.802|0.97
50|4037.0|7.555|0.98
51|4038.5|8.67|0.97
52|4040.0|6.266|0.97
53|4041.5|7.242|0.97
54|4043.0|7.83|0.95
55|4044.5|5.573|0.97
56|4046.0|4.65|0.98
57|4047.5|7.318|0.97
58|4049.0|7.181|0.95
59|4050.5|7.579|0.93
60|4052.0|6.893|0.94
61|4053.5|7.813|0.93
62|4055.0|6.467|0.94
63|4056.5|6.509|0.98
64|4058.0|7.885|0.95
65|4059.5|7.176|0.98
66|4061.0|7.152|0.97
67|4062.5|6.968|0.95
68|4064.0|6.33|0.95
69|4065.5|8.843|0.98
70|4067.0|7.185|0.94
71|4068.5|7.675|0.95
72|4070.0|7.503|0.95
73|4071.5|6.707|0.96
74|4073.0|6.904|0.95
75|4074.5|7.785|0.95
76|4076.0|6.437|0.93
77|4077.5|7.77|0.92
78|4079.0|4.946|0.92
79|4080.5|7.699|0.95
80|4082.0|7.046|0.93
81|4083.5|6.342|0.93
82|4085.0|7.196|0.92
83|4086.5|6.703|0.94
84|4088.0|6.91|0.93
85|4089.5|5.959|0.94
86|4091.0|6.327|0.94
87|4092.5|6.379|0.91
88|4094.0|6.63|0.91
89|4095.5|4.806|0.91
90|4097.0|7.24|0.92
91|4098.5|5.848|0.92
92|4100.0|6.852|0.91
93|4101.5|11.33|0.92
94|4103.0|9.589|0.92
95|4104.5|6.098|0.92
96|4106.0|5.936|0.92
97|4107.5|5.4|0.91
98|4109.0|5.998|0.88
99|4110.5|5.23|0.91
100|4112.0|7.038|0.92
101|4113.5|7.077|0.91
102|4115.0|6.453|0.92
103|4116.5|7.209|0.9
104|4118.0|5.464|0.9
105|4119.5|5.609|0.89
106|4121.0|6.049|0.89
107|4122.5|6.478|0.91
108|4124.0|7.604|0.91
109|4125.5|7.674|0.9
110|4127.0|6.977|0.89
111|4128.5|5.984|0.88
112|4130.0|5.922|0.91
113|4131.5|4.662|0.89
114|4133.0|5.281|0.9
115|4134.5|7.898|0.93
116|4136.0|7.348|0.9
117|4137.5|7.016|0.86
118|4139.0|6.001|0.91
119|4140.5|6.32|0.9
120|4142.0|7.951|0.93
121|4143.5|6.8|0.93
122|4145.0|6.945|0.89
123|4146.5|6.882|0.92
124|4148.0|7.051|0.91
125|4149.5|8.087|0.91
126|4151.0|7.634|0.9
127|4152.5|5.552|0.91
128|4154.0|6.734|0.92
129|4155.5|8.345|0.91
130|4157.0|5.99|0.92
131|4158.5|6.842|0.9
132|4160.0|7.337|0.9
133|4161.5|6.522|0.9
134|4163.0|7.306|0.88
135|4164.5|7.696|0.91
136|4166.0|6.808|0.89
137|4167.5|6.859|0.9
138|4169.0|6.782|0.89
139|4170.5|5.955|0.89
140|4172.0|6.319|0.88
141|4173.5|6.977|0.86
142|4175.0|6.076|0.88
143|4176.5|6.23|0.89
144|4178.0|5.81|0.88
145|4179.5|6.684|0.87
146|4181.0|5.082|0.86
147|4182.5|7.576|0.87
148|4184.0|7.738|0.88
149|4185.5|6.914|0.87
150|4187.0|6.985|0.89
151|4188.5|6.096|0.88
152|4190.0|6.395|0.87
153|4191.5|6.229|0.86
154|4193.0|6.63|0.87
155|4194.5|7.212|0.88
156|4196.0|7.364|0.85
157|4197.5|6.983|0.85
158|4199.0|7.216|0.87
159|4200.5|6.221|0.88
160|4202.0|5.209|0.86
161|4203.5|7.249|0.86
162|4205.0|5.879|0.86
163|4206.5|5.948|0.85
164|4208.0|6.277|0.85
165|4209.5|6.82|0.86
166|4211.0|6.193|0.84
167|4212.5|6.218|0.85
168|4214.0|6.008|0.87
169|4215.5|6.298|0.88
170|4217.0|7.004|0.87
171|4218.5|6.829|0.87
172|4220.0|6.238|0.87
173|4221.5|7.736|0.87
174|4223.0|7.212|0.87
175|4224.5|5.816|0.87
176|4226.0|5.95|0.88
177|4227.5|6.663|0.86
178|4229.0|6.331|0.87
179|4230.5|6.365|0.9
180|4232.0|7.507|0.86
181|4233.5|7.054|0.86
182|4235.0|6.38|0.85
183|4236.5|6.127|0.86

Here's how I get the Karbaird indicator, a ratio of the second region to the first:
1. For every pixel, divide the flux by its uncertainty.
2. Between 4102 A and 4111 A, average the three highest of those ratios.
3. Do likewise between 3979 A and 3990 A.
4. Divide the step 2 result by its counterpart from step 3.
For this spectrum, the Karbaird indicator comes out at 0.97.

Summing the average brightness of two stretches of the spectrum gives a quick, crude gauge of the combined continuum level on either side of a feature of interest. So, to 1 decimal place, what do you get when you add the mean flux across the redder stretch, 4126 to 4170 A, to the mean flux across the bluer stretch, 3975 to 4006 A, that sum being 13.6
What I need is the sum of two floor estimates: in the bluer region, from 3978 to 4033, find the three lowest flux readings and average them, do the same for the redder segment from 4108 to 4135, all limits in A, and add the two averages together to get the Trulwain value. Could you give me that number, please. 10.6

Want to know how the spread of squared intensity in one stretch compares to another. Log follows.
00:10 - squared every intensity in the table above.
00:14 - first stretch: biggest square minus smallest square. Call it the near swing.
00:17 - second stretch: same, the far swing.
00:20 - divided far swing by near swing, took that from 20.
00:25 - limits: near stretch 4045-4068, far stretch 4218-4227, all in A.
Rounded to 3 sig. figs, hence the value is 19.5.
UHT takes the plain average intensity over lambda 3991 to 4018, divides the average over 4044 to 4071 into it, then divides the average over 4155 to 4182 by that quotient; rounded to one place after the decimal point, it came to 6.7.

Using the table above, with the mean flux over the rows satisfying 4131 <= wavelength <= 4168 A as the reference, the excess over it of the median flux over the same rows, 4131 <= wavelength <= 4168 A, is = 0.0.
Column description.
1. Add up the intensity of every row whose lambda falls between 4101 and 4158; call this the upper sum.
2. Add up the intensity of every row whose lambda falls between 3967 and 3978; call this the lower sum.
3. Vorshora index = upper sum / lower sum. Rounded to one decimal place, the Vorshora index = 7.0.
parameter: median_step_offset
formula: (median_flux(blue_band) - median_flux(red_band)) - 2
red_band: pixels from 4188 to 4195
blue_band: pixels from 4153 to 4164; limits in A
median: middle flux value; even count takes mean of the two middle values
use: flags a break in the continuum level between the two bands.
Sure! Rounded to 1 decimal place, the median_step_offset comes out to -1.6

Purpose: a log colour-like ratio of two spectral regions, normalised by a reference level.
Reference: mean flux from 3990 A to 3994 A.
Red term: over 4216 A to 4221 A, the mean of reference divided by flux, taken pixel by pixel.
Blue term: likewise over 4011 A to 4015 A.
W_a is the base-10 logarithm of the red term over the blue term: 0.015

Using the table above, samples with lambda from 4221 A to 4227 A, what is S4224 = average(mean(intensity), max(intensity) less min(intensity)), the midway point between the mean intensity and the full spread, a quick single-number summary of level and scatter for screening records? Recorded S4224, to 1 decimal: 4.3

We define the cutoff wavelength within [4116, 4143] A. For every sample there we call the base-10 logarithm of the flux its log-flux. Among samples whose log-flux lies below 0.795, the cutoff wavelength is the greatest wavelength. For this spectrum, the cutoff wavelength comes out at 4139.0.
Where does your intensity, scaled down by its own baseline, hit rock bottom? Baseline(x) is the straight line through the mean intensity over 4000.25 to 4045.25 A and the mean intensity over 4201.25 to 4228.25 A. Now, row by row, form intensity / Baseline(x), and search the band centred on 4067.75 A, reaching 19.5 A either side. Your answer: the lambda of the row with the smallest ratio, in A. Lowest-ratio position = 4079.0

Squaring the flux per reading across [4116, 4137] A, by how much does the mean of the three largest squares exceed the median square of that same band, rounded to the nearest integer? 20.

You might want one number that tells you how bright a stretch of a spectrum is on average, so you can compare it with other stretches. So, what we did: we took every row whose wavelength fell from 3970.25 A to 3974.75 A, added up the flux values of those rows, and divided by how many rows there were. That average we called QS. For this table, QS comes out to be 5.4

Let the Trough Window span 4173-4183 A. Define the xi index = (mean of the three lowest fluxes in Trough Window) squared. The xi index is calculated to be 32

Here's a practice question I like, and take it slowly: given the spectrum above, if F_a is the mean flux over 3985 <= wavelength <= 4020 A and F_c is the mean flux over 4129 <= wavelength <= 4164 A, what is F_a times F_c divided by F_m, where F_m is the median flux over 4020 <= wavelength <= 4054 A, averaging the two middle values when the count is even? 6.7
